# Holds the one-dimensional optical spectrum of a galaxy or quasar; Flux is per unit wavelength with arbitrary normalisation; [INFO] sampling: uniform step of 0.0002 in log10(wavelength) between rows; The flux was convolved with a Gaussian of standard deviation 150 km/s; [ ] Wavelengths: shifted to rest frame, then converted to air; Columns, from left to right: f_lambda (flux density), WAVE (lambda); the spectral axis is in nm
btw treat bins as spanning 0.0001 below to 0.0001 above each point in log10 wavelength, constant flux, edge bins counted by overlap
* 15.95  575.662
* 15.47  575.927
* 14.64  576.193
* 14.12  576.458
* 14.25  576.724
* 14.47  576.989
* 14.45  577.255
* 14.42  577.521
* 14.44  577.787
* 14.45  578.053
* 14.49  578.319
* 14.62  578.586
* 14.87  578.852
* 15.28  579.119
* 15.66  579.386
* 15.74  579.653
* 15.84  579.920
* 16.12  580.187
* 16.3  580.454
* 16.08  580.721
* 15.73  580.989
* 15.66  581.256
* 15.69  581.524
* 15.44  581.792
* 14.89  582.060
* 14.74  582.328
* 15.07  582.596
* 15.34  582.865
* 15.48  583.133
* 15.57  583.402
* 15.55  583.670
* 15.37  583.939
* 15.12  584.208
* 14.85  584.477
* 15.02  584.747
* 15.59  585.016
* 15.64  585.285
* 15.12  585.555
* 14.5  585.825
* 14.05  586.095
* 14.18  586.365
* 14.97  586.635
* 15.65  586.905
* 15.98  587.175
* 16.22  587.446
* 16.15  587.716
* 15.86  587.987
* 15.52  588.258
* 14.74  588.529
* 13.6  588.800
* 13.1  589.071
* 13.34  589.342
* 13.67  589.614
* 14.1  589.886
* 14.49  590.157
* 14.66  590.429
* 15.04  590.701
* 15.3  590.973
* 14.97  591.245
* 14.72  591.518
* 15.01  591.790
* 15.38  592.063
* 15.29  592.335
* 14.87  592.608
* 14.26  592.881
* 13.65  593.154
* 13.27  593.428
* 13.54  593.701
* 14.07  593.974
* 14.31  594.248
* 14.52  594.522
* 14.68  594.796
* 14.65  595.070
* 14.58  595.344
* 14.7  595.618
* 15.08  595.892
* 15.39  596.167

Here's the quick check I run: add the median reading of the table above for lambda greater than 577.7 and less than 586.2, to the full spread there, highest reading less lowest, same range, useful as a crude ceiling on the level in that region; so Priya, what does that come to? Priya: 17.6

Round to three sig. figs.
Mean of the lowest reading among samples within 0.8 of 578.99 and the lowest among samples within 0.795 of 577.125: 14.3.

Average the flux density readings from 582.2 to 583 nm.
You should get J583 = 15.1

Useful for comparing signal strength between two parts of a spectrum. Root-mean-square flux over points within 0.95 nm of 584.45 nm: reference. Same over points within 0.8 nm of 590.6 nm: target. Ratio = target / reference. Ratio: 0.965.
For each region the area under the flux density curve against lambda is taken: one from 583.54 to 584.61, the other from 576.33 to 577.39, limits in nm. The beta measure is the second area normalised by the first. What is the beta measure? 0.93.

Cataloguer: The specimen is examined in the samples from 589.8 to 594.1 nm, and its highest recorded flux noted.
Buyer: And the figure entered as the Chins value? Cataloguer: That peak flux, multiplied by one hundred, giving 1538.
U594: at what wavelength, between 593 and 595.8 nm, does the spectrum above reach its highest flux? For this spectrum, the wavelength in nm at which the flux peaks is 595.618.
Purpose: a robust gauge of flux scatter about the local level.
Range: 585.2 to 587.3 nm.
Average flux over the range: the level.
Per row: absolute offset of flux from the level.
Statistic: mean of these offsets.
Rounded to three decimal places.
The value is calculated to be 0.586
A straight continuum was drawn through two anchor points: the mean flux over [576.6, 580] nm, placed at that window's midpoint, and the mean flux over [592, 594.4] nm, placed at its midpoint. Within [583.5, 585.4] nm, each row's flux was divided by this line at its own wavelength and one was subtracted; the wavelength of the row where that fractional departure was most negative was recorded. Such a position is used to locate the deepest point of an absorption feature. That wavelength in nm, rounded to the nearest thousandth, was 584.477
